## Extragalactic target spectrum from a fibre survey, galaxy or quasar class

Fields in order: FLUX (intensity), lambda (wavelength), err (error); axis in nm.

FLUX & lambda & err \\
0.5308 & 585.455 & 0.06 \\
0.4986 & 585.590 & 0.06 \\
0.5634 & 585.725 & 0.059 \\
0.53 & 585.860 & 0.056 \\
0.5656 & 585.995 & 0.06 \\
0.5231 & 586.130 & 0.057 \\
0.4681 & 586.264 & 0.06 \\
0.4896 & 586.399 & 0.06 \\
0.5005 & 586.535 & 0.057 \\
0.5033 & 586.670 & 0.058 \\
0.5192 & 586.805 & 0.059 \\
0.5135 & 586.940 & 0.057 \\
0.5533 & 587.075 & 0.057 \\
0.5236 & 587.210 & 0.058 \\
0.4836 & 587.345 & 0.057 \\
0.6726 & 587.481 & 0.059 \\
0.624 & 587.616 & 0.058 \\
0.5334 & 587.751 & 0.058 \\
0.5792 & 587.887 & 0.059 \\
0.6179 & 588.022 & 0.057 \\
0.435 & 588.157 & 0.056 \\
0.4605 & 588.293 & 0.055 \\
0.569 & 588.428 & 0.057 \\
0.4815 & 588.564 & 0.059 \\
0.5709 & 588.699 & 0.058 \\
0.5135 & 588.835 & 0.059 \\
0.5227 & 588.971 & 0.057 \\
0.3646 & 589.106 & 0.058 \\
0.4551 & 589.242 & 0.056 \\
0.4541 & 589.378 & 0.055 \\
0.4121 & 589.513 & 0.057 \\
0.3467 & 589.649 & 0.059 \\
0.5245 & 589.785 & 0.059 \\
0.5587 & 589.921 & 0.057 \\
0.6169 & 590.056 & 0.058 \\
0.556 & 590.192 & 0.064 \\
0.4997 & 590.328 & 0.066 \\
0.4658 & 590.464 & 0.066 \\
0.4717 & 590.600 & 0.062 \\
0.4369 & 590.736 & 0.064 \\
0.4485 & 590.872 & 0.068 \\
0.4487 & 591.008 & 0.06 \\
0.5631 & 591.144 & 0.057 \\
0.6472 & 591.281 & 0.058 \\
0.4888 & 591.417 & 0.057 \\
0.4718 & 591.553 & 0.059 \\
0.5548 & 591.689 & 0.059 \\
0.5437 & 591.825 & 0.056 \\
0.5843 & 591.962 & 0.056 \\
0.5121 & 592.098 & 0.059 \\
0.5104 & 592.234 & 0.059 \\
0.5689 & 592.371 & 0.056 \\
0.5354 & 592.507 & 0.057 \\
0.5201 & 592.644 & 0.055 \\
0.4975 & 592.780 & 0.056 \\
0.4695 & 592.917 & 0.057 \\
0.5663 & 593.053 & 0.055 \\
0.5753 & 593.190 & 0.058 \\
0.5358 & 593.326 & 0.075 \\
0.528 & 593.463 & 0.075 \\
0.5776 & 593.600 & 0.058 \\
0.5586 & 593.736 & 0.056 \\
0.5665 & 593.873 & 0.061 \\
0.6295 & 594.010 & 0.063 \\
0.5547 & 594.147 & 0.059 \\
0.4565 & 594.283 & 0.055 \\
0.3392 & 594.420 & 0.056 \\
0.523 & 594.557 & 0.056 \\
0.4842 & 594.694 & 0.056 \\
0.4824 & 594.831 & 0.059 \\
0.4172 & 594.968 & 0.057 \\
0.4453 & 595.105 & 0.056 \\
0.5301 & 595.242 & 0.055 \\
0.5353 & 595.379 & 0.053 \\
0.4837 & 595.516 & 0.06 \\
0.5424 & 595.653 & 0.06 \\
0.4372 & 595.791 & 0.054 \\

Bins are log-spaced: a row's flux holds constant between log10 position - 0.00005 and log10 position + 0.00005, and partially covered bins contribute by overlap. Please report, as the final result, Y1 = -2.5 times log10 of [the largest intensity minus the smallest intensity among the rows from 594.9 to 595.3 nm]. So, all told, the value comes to 2.4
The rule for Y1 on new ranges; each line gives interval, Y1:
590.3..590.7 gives 3.7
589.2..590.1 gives 1.4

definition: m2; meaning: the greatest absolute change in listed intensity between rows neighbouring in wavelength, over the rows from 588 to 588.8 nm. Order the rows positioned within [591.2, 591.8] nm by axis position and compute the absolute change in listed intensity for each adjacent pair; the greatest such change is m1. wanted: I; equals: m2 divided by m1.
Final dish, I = 1.2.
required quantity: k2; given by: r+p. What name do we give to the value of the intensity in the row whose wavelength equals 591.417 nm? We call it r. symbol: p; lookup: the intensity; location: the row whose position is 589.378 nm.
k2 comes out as 0.94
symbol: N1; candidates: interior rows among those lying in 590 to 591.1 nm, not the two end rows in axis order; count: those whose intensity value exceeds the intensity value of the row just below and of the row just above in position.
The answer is 1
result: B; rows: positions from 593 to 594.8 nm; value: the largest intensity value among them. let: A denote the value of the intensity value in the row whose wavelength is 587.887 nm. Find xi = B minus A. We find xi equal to 0.05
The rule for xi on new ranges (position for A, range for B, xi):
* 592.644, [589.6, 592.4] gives 0.13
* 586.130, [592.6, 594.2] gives 0.11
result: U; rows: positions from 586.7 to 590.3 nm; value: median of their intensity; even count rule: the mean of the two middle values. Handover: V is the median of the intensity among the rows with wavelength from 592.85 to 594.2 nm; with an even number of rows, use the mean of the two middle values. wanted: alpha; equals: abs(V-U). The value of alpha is 0.04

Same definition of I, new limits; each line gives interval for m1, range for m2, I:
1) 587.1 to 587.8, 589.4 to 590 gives 0.9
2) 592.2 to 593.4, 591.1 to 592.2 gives 1.6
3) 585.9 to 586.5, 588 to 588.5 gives 3.3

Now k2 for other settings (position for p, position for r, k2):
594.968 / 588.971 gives 0.94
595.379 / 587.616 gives 1.16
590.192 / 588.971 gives 1.08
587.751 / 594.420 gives 0.87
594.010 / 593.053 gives 1.20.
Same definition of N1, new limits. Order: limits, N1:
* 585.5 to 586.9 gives 2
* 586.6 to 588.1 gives 3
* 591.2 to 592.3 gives 2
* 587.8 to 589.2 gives 4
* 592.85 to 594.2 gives 3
